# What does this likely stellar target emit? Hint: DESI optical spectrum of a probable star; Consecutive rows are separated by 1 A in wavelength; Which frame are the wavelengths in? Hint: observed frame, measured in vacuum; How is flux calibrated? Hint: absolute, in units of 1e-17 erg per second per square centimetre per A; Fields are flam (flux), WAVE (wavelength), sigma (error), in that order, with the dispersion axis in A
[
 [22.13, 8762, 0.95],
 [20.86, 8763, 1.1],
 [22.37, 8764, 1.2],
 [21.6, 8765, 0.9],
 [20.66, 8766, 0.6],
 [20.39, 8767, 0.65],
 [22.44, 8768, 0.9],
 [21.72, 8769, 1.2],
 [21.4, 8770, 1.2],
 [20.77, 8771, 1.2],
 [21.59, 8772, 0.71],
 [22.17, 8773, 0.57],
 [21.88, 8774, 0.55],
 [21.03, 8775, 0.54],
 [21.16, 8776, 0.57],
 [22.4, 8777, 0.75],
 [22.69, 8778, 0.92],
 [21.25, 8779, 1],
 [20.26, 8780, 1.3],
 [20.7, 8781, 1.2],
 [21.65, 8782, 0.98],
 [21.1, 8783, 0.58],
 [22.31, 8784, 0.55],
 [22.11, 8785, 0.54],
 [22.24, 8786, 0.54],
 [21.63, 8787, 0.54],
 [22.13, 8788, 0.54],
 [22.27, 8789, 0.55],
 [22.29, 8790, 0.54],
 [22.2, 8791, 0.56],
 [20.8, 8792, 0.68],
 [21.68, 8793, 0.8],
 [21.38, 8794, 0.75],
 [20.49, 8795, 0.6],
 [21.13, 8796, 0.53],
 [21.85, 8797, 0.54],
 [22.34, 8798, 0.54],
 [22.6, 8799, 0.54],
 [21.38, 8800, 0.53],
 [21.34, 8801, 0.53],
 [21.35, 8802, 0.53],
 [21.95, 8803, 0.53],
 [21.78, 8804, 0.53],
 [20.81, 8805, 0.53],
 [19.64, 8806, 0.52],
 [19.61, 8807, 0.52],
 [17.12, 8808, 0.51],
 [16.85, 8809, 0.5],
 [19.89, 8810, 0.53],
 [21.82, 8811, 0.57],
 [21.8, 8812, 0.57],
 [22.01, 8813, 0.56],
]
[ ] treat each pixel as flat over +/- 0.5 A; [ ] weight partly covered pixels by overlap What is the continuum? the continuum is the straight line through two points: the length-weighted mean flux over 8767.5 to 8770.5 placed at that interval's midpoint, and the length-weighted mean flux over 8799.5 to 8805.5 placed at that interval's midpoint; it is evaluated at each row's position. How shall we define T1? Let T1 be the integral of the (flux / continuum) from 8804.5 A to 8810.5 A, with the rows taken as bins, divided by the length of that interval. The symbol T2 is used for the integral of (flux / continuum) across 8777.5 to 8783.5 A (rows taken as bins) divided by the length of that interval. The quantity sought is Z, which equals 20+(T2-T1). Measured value 20.09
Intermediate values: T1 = 0.888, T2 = 0.98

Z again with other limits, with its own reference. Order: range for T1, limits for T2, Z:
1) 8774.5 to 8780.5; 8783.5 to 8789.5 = 20.04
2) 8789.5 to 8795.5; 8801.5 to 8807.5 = 19.98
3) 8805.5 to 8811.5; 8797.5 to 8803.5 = 20.12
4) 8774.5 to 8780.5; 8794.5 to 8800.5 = 20.02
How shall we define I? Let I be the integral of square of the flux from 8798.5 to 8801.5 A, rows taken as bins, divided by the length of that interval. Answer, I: 474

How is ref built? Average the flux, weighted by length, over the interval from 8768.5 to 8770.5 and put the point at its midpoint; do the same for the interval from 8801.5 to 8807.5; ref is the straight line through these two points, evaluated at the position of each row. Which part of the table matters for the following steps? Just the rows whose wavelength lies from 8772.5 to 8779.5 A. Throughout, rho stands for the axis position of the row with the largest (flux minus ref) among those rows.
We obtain 8778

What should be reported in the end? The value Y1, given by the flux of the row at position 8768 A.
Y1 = 22.44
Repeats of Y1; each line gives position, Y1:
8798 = 22.34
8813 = 22.01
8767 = 20.39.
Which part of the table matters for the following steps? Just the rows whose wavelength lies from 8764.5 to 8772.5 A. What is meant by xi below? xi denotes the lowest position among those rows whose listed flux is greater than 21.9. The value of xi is 8768 A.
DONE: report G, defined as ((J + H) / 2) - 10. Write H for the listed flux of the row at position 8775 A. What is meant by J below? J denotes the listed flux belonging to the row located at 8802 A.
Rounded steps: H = 21.03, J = 21.35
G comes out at 11.2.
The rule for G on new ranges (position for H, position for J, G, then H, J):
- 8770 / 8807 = 10.5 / 21.4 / 19.61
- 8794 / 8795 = 10.9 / 21.38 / 20.49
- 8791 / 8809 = 9.5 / 22.2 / 16.85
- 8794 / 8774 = 11.6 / 21.38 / 21.88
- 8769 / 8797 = 11.8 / 21.72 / 21.85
